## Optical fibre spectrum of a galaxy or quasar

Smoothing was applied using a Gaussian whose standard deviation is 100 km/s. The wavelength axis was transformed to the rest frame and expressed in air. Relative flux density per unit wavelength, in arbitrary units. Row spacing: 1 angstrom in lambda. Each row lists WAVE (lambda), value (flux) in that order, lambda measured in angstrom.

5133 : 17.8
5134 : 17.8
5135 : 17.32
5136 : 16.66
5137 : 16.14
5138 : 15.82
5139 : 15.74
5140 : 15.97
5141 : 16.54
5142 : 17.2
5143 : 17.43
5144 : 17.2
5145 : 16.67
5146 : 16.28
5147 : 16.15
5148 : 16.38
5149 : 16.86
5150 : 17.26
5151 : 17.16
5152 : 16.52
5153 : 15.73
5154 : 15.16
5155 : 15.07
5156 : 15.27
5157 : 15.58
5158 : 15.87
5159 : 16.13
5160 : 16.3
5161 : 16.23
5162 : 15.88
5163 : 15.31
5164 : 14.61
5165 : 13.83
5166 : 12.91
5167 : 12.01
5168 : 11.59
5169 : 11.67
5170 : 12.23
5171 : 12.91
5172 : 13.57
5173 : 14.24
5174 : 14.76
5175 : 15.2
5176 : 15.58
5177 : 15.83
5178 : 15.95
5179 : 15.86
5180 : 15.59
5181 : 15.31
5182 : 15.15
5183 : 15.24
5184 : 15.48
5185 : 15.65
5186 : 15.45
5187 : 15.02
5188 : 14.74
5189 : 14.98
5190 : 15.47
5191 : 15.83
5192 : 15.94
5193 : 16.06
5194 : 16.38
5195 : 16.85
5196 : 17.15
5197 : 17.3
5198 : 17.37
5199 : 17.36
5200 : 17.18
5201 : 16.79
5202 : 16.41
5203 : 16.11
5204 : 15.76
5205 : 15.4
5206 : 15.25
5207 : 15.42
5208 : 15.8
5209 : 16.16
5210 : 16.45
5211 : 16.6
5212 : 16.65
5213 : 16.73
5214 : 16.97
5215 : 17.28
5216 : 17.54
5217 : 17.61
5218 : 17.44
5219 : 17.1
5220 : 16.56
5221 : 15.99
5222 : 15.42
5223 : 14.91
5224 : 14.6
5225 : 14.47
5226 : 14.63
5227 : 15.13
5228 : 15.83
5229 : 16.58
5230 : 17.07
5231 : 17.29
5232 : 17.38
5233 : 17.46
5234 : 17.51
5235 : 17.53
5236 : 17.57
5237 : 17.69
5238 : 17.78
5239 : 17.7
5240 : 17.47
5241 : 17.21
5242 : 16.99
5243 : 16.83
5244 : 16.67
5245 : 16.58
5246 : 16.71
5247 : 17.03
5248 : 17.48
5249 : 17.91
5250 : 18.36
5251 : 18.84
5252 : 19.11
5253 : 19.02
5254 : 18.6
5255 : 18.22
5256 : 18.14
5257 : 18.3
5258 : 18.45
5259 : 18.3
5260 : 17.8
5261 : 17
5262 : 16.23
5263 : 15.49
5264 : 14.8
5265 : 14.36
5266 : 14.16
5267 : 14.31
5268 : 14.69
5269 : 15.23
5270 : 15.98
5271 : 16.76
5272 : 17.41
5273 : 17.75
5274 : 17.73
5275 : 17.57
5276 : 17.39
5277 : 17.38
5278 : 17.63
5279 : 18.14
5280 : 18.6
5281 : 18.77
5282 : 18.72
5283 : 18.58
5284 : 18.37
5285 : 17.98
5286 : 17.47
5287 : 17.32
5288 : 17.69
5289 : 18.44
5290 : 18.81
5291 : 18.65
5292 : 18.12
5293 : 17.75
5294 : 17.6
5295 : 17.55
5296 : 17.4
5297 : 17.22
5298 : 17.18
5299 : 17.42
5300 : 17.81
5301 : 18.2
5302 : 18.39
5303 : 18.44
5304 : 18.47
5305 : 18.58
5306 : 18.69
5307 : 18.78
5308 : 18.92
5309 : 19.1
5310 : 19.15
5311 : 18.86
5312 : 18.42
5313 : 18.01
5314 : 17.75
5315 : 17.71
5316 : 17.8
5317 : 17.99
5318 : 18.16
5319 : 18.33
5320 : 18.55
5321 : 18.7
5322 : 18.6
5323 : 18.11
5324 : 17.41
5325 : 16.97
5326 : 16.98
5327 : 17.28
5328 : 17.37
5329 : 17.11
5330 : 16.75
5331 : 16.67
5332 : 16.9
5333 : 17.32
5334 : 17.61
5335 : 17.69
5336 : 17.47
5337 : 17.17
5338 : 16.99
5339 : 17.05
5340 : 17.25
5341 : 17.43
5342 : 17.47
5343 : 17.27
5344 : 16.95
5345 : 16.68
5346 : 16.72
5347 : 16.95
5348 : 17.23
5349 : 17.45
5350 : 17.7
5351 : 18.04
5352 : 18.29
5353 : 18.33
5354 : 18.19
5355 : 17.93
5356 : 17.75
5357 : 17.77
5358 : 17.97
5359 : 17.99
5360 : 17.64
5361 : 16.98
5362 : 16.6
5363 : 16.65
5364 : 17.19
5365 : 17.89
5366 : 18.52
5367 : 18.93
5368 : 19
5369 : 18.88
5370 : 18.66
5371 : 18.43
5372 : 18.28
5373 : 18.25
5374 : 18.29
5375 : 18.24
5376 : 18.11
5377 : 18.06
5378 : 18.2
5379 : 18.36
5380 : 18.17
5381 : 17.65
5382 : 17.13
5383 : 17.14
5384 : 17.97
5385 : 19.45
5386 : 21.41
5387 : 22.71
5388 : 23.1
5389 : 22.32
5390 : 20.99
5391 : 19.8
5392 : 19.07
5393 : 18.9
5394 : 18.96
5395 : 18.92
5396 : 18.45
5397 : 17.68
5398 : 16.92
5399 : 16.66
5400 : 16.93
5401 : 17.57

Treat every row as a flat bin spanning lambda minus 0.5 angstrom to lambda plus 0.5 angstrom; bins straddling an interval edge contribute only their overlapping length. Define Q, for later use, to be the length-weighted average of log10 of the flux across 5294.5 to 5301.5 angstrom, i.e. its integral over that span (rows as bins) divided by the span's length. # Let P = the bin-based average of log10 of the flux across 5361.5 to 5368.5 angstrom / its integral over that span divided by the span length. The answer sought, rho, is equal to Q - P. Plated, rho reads -0.006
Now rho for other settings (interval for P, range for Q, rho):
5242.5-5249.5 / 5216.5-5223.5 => -0.016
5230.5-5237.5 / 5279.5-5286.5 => 0.021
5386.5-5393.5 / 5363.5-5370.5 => -0.055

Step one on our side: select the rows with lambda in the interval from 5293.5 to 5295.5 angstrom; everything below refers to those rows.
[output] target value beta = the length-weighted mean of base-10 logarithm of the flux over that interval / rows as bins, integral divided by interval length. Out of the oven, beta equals 1.24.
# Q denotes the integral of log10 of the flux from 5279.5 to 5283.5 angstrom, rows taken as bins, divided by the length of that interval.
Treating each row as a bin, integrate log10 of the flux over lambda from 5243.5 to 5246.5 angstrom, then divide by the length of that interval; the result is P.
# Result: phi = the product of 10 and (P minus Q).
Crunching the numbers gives -0.50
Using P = 1.22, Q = 1.27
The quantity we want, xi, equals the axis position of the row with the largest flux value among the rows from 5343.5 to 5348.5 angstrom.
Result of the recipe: 5348 angstrom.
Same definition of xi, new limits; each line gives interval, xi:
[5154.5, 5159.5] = 5159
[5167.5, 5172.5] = 5172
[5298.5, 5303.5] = 5303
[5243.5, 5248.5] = 5248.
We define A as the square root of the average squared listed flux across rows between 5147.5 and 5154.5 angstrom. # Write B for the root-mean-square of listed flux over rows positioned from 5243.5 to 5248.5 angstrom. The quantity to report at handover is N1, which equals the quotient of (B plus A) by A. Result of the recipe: 2.03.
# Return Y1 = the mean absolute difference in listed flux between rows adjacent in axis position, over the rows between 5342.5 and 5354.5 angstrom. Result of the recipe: 0.22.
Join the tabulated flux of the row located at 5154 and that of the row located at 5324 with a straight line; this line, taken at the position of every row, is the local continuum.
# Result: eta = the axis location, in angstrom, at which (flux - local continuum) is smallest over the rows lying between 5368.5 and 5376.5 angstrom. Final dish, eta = 5376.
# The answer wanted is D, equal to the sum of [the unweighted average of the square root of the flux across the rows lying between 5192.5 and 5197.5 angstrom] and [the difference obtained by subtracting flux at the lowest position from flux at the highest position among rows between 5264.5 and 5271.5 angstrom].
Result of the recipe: 6.49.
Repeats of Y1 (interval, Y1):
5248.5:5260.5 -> 0.28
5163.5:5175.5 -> 0.60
